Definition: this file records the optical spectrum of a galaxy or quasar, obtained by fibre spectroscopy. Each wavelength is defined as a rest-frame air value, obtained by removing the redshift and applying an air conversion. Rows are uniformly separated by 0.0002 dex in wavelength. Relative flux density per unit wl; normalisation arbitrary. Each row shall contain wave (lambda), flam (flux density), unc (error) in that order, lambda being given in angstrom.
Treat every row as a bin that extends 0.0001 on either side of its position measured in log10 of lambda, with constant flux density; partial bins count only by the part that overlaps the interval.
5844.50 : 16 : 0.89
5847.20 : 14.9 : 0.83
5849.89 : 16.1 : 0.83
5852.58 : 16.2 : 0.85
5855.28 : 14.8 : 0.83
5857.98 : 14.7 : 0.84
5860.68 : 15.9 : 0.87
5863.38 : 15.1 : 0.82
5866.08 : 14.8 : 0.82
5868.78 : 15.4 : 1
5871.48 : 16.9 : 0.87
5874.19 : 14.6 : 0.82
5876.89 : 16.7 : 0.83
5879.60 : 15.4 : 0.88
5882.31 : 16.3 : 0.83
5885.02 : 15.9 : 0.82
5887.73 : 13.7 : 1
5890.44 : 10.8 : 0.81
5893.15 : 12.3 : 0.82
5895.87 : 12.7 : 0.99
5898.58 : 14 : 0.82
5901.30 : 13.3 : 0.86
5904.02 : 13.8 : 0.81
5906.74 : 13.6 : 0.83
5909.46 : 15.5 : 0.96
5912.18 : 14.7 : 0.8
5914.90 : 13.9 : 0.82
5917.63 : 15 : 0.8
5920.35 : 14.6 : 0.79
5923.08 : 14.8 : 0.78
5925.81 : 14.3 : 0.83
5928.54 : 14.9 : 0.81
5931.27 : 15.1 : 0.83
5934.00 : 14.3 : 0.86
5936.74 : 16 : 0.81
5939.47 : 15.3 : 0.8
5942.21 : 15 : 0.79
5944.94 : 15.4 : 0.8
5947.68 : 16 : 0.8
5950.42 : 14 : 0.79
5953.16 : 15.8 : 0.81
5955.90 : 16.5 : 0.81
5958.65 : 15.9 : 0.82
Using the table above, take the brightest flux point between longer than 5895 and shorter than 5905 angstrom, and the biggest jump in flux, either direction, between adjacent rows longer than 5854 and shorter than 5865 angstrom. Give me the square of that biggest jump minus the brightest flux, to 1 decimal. -12.6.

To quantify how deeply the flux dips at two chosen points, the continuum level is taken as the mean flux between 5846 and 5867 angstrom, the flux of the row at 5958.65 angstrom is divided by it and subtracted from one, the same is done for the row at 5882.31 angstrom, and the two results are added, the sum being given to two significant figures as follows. -0.10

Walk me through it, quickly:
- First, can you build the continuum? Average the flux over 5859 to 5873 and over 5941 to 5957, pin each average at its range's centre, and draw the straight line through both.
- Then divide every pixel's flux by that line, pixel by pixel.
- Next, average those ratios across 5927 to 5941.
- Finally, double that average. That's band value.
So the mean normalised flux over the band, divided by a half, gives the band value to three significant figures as 1.95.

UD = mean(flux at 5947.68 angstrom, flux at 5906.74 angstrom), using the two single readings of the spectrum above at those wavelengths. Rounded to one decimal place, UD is 14.8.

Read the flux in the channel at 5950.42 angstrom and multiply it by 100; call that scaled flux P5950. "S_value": 1400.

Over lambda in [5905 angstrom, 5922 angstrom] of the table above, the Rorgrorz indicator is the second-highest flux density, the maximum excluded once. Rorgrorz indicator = 15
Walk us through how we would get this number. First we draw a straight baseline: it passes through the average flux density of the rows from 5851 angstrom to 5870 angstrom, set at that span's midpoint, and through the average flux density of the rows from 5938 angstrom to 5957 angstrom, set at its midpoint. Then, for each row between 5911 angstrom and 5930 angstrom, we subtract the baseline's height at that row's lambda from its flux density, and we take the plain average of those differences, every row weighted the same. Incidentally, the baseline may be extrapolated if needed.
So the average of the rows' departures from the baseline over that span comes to -0.78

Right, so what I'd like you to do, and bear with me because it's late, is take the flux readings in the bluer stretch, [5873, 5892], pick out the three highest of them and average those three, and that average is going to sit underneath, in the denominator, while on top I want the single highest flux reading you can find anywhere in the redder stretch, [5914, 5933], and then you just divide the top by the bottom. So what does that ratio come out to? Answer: 0.93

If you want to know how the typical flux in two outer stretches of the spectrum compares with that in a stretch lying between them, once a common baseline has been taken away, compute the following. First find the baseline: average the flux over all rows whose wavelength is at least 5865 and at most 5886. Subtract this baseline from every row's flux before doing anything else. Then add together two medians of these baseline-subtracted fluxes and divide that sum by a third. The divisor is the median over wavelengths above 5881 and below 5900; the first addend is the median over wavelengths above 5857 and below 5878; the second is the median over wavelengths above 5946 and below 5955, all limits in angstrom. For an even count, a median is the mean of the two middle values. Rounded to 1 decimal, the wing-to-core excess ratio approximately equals 0.2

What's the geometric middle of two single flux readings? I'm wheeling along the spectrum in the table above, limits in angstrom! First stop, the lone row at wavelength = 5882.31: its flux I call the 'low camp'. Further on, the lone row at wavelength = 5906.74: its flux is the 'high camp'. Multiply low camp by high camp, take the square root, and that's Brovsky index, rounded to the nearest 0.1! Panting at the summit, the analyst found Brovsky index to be 14.9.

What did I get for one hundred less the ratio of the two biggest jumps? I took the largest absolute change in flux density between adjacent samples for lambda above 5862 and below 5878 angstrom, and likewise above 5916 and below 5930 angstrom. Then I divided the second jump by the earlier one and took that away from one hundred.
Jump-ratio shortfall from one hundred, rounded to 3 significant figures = 99.7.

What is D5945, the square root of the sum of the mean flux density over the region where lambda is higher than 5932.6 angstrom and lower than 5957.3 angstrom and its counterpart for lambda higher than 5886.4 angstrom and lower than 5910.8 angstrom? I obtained 5.35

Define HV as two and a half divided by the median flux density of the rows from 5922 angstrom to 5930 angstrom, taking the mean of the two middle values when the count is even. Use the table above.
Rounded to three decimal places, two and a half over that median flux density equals 0.169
